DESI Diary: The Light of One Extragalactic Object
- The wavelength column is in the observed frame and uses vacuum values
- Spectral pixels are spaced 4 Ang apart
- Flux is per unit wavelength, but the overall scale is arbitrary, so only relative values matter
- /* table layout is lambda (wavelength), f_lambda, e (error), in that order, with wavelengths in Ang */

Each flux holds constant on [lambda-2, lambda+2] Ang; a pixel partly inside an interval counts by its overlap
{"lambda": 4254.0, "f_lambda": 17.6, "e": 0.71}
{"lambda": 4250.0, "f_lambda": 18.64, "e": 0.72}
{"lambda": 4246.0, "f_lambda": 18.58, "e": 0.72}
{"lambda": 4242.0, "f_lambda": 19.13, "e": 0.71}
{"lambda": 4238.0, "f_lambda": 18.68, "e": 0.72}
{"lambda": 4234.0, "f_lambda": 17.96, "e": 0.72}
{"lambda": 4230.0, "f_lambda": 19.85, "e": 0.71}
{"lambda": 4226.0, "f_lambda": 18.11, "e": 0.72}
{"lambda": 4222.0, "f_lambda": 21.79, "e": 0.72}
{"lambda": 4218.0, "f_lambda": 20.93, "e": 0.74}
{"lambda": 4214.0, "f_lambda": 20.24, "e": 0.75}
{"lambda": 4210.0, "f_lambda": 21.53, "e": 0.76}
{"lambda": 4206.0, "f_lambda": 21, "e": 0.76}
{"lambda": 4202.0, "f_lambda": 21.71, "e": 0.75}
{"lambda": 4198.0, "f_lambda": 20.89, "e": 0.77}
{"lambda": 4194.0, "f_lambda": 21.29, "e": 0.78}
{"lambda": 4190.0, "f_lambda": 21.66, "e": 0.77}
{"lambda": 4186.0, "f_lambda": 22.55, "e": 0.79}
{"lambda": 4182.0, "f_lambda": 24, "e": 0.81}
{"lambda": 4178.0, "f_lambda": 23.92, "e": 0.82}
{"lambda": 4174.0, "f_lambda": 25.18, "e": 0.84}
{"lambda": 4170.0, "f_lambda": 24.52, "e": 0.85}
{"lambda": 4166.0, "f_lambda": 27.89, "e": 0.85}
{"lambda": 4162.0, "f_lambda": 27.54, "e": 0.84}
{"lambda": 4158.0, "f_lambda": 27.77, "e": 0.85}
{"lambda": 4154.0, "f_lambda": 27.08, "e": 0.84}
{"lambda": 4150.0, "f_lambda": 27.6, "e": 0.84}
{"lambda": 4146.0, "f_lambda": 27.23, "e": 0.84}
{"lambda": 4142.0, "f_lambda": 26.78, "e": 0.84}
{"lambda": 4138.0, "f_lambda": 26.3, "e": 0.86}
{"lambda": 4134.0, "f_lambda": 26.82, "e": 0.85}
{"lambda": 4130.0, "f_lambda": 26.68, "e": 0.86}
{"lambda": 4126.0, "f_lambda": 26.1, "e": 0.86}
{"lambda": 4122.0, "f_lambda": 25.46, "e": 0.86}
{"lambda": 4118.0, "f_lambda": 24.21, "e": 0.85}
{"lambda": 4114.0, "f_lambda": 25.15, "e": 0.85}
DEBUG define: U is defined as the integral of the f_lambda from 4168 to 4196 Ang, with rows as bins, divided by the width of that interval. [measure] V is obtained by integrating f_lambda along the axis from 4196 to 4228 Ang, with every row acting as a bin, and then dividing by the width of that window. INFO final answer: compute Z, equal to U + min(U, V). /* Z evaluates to 44.1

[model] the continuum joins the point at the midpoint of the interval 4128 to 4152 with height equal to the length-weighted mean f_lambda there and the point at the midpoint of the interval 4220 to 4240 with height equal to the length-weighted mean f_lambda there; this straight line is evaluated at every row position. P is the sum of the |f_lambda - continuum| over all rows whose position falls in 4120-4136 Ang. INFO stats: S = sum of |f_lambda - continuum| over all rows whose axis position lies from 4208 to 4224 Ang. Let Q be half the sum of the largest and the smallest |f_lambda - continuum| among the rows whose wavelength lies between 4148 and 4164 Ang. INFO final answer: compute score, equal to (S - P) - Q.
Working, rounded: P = 6.6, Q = 1.93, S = 3.42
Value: -5.1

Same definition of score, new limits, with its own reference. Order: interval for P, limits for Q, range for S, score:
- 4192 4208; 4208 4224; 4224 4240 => -0.5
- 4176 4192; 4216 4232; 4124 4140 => 0.9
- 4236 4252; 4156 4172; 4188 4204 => -1.1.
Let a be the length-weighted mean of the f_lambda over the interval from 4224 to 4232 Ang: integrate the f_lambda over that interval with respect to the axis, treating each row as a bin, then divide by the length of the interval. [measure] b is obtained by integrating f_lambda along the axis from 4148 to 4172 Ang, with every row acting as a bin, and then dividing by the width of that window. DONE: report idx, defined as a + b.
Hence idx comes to 46.0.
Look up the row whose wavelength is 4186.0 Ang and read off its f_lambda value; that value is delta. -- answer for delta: 22.55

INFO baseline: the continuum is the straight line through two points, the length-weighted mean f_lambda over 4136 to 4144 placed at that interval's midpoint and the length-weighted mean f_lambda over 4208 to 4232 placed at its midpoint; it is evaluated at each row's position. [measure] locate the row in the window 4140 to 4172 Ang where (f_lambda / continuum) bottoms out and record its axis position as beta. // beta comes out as 4170.0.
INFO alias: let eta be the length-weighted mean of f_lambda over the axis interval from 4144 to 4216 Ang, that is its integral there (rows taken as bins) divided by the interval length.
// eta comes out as 24.1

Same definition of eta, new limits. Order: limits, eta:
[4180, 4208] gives 21.9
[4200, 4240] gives 20.2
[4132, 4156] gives 27.0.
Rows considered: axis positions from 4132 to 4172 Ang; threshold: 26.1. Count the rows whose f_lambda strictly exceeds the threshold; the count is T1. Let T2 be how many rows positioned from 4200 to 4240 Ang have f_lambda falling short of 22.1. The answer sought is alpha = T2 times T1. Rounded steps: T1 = 9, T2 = 10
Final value 90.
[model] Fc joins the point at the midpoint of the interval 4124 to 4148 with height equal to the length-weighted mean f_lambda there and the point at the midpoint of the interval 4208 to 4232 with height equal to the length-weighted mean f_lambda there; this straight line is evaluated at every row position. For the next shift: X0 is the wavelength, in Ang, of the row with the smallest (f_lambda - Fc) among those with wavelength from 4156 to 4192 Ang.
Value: 4190.0 Ang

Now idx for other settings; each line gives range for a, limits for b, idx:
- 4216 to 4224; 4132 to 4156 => 48.3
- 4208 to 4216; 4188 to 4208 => 42.2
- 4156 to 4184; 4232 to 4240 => 44.2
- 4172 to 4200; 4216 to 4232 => 43.0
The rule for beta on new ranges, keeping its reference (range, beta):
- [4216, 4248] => 4226.0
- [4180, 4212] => 4198.0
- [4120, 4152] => 4122.0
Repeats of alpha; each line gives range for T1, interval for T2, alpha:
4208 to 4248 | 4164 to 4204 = 0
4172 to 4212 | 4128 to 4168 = 0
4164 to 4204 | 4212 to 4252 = 10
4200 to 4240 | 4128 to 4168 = 0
